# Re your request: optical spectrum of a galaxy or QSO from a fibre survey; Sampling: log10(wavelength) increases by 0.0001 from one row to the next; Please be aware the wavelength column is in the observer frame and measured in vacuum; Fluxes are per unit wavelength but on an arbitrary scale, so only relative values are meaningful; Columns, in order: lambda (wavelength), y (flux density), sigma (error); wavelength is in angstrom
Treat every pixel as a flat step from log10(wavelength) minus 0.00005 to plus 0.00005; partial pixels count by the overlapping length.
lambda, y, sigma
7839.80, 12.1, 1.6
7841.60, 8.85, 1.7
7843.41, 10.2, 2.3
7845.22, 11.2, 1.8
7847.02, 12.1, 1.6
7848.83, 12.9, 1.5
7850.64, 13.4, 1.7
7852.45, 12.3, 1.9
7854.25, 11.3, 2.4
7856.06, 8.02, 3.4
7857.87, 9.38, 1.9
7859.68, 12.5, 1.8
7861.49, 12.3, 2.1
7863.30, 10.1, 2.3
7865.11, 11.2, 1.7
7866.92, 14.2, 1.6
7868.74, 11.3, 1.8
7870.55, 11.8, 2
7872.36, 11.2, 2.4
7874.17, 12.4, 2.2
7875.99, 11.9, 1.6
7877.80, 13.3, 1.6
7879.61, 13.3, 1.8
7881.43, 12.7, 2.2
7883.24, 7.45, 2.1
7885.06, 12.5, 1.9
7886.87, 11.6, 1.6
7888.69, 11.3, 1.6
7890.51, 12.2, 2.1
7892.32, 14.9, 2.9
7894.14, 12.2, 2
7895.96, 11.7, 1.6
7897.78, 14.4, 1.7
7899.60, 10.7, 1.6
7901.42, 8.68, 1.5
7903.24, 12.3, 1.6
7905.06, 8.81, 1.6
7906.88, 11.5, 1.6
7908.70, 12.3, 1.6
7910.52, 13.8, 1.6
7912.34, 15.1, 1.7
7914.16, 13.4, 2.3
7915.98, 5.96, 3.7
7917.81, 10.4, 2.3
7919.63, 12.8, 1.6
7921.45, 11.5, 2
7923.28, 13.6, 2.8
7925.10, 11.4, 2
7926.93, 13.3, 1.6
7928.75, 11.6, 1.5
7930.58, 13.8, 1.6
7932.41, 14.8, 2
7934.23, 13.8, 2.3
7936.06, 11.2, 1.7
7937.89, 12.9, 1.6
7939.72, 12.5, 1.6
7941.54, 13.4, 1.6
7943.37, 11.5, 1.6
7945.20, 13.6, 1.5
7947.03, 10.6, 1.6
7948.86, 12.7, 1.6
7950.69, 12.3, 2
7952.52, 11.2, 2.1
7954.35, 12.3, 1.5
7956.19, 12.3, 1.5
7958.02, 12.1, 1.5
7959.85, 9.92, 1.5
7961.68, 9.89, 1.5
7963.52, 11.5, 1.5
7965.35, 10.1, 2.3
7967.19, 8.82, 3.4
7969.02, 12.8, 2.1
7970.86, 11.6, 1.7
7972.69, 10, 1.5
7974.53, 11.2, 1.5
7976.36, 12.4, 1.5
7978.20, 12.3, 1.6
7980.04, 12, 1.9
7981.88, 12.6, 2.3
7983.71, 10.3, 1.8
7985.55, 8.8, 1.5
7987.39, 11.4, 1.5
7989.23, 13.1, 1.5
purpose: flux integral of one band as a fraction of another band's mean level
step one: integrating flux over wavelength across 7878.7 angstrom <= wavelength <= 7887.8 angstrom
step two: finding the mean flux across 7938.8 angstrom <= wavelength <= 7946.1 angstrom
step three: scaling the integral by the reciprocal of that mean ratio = 8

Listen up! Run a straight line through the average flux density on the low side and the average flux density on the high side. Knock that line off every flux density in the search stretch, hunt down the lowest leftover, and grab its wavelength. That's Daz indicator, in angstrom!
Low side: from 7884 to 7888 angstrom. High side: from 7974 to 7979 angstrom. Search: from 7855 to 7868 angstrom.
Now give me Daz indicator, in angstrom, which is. 7856.06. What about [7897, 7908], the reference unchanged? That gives 7901.42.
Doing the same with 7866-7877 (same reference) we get 7872.36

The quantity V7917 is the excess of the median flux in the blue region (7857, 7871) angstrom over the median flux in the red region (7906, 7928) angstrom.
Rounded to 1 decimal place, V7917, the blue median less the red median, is -1.0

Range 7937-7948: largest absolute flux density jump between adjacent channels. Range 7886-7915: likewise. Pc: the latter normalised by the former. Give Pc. 1.2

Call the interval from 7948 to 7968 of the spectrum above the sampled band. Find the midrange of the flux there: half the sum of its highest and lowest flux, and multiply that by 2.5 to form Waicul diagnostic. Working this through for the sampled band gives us 26.9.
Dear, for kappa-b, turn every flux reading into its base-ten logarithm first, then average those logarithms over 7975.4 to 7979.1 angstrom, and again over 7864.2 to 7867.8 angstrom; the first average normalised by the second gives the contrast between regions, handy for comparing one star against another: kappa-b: 0.99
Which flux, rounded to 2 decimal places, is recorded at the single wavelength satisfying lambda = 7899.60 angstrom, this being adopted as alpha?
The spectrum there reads 10.70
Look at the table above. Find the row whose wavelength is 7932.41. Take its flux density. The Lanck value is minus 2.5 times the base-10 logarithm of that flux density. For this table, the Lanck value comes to -2.93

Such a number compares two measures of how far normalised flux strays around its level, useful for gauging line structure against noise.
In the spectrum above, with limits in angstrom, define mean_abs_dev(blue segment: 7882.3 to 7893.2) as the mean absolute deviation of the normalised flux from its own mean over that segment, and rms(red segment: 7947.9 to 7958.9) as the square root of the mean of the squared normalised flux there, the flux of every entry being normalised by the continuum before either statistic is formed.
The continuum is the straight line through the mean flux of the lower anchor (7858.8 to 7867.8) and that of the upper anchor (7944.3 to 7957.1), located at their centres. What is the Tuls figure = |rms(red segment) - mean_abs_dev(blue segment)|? 0.87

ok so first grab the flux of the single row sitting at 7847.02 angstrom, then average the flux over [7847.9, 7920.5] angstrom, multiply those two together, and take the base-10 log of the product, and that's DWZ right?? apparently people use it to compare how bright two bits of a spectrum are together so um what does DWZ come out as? 2.15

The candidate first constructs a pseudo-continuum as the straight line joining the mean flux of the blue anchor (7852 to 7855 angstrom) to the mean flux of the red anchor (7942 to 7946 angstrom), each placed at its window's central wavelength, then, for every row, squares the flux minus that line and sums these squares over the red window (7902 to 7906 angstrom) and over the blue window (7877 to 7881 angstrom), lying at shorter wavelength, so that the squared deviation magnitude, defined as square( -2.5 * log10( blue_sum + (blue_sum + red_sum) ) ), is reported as 10.0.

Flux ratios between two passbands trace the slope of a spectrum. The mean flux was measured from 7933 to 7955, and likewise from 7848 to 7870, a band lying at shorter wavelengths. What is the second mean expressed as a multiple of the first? 0.94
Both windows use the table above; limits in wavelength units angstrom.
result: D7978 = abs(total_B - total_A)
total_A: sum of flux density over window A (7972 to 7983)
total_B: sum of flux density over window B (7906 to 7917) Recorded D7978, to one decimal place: 1.6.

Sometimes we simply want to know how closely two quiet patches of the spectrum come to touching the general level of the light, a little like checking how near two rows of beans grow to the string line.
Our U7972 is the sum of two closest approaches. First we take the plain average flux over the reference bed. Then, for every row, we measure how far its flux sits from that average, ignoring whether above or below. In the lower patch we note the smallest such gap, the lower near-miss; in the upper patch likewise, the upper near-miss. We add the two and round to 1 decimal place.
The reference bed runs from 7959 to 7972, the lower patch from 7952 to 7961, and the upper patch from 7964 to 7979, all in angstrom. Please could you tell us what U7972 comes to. 1.1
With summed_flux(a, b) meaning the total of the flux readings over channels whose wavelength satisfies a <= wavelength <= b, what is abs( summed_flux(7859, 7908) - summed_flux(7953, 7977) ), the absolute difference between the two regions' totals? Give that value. 174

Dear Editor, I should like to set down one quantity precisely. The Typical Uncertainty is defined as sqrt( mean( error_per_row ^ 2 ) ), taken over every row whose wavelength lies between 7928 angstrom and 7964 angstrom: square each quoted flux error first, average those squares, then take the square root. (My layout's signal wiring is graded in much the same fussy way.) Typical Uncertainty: 1.68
